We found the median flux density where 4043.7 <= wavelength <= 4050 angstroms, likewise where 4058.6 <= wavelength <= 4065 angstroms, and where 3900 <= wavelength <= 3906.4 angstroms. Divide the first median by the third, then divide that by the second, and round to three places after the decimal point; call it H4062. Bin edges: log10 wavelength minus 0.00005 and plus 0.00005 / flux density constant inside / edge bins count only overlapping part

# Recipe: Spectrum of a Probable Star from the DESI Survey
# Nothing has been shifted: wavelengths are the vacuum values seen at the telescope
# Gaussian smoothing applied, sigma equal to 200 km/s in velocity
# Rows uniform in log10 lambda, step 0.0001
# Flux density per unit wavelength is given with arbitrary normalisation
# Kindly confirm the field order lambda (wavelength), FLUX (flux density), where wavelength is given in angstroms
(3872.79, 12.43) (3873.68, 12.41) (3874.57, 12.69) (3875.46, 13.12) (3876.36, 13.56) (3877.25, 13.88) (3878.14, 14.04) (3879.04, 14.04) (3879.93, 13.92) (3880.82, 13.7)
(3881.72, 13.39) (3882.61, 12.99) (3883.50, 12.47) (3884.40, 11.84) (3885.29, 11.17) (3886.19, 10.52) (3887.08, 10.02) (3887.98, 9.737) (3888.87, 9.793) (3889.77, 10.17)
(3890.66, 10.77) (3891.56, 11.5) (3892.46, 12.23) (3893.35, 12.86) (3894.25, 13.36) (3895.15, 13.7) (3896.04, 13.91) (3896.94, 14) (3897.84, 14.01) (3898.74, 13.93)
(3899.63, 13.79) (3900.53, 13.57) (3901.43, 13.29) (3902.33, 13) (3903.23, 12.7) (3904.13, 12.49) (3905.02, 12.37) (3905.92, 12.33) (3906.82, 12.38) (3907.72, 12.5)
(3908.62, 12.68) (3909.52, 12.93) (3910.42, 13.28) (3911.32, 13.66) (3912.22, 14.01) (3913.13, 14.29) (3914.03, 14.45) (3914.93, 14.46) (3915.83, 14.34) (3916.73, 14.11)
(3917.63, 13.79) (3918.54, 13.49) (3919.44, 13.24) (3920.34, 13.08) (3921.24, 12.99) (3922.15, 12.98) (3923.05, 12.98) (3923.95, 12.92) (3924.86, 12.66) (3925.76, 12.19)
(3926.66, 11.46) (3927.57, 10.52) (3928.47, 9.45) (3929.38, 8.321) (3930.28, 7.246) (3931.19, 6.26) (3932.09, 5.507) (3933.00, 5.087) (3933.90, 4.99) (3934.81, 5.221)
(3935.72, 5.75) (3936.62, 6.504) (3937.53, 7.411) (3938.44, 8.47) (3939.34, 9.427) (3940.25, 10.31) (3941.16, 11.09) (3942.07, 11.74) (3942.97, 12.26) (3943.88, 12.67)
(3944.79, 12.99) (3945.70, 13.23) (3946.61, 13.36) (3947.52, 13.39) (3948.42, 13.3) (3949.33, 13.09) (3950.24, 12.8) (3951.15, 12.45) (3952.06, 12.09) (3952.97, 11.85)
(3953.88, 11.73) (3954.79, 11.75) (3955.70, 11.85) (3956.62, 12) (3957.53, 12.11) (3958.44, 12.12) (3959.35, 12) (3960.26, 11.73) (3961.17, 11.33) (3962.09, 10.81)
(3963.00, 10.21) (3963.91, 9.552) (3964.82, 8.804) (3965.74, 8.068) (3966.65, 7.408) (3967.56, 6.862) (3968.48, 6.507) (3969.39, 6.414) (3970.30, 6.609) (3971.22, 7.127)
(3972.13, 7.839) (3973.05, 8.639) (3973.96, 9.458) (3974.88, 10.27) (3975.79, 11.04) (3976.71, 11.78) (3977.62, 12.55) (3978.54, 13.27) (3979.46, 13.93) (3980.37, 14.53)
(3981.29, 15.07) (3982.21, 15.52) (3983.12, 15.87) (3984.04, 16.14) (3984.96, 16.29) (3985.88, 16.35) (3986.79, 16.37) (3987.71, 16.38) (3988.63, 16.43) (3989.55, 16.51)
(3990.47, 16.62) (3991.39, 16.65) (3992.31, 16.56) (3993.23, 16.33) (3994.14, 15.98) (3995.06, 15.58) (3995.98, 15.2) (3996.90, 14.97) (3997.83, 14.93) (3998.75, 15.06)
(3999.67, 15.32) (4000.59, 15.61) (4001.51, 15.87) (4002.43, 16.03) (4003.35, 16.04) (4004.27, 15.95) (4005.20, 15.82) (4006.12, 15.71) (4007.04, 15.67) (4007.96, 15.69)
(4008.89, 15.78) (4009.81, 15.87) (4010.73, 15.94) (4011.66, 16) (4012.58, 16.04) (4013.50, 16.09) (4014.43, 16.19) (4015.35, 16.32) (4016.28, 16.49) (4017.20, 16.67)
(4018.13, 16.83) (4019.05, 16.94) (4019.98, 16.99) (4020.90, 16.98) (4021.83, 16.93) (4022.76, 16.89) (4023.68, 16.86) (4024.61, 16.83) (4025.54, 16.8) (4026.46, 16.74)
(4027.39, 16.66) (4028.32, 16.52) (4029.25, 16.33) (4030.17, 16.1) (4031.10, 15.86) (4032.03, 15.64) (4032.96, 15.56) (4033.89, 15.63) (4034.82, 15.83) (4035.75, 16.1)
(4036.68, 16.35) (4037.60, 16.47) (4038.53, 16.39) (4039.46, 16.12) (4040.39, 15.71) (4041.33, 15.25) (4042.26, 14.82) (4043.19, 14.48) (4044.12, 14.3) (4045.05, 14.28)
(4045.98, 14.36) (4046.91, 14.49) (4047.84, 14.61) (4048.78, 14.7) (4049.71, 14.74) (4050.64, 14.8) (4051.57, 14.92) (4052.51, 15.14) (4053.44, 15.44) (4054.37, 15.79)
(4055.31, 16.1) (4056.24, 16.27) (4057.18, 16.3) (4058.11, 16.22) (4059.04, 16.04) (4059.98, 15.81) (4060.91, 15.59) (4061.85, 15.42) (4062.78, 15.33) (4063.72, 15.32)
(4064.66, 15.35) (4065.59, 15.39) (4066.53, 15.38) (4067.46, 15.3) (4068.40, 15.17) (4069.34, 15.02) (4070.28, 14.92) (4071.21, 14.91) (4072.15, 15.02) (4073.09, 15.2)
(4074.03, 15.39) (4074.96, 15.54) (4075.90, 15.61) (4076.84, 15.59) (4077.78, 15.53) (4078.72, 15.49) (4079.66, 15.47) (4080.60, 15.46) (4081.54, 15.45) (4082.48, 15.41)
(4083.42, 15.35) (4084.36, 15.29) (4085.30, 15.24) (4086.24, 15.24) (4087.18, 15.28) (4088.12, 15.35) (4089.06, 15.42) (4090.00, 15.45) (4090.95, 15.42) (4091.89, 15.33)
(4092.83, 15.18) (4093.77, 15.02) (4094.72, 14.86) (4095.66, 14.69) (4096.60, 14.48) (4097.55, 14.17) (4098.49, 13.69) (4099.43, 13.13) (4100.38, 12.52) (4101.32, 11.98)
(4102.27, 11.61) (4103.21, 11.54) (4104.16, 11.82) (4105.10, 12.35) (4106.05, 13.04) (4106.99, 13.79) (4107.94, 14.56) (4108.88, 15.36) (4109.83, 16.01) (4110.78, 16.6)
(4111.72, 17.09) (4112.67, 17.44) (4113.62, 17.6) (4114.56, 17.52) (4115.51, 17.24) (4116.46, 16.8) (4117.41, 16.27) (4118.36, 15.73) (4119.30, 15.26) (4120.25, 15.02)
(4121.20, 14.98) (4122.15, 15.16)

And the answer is 0.074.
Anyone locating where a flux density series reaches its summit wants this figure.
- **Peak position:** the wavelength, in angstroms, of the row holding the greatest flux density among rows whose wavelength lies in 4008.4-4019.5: 4019.05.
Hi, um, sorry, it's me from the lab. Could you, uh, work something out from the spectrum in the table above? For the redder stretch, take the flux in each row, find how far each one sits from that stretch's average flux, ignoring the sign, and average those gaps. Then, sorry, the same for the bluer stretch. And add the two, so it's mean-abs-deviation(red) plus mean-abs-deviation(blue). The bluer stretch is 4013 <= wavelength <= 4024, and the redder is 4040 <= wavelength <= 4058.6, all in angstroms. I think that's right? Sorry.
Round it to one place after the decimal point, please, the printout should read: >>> 0.9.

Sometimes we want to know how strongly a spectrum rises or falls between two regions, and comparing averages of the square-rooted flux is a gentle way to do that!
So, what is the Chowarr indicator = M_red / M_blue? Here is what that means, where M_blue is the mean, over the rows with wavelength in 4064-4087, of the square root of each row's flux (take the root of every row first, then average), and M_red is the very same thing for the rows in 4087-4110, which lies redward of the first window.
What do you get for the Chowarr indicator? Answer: 0.96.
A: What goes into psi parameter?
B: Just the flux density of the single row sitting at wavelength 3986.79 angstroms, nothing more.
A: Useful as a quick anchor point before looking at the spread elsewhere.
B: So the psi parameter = 16.37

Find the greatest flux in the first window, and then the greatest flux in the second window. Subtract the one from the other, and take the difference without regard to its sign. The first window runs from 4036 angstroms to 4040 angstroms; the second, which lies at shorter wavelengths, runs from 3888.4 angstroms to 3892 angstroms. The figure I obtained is 5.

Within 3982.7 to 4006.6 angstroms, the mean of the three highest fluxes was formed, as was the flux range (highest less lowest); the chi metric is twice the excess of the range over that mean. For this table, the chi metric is -30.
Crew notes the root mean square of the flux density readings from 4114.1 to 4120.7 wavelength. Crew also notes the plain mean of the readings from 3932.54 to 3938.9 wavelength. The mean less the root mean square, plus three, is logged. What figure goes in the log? -7.1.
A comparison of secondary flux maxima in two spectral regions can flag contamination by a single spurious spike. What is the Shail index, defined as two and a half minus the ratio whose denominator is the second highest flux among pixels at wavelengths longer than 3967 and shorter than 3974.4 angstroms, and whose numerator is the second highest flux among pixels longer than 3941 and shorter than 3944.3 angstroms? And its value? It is 1.08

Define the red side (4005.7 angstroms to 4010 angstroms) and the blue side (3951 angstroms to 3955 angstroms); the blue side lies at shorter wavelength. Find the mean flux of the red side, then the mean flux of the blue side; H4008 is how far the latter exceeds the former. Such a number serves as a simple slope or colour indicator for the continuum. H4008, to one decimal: -3.8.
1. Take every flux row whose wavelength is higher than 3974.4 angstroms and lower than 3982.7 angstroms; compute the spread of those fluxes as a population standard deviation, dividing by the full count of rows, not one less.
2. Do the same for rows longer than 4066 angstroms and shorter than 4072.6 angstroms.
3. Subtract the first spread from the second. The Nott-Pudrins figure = -1.55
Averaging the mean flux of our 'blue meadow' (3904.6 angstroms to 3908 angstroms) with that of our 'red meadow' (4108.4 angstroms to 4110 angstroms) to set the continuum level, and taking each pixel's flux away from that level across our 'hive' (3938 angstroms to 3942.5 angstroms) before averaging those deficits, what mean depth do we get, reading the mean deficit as 3.8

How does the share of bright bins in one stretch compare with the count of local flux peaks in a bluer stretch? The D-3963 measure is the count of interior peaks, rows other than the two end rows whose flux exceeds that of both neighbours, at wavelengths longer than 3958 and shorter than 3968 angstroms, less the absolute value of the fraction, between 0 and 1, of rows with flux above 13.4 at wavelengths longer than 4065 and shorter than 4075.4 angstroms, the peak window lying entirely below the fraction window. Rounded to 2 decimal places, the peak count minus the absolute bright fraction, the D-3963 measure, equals -1.00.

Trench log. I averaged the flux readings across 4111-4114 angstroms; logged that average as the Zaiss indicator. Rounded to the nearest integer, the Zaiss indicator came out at 17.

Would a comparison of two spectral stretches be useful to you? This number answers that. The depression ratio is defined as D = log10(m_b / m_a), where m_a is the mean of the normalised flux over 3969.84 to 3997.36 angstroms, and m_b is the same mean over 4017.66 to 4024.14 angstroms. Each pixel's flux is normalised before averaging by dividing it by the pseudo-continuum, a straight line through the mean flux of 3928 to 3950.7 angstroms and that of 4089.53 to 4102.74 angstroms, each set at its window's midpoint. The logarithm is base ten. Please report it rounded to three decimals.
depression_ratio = 0.047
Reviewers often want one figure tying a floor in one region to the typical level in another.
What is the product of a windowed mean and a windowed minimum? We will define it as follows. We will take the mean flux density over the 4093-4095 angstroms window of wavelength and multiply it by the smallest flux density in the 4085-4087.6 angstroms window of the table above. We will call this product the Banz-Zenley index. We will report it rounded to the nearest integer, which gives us 228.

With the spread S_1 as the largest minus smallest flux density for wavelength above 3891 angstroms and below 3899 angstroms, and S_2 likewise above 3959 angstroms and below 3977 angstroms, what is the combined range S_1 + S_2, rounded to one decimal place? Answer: 8.1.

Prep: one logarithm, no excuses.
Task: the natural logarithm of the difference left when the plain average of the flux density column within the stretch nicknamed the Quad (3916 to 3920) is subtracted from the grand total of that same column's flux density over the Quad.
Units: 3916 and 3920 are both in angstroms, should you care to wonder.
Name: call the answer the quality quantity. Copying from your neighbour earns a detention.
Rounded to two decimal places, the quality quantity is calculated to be 3.71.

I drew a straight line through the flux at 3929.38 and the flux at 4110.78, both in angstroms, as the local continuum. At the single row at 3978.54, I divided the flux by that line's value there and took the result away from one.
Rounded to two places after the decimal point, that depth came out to -0.26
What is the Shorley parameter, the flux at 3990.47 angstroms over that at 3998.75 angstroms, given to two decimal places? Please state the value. 1.10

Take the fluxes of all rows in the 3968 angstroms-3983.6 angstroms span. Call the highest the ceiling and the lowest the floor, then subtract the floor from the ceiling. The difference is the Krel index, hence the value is 9.5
